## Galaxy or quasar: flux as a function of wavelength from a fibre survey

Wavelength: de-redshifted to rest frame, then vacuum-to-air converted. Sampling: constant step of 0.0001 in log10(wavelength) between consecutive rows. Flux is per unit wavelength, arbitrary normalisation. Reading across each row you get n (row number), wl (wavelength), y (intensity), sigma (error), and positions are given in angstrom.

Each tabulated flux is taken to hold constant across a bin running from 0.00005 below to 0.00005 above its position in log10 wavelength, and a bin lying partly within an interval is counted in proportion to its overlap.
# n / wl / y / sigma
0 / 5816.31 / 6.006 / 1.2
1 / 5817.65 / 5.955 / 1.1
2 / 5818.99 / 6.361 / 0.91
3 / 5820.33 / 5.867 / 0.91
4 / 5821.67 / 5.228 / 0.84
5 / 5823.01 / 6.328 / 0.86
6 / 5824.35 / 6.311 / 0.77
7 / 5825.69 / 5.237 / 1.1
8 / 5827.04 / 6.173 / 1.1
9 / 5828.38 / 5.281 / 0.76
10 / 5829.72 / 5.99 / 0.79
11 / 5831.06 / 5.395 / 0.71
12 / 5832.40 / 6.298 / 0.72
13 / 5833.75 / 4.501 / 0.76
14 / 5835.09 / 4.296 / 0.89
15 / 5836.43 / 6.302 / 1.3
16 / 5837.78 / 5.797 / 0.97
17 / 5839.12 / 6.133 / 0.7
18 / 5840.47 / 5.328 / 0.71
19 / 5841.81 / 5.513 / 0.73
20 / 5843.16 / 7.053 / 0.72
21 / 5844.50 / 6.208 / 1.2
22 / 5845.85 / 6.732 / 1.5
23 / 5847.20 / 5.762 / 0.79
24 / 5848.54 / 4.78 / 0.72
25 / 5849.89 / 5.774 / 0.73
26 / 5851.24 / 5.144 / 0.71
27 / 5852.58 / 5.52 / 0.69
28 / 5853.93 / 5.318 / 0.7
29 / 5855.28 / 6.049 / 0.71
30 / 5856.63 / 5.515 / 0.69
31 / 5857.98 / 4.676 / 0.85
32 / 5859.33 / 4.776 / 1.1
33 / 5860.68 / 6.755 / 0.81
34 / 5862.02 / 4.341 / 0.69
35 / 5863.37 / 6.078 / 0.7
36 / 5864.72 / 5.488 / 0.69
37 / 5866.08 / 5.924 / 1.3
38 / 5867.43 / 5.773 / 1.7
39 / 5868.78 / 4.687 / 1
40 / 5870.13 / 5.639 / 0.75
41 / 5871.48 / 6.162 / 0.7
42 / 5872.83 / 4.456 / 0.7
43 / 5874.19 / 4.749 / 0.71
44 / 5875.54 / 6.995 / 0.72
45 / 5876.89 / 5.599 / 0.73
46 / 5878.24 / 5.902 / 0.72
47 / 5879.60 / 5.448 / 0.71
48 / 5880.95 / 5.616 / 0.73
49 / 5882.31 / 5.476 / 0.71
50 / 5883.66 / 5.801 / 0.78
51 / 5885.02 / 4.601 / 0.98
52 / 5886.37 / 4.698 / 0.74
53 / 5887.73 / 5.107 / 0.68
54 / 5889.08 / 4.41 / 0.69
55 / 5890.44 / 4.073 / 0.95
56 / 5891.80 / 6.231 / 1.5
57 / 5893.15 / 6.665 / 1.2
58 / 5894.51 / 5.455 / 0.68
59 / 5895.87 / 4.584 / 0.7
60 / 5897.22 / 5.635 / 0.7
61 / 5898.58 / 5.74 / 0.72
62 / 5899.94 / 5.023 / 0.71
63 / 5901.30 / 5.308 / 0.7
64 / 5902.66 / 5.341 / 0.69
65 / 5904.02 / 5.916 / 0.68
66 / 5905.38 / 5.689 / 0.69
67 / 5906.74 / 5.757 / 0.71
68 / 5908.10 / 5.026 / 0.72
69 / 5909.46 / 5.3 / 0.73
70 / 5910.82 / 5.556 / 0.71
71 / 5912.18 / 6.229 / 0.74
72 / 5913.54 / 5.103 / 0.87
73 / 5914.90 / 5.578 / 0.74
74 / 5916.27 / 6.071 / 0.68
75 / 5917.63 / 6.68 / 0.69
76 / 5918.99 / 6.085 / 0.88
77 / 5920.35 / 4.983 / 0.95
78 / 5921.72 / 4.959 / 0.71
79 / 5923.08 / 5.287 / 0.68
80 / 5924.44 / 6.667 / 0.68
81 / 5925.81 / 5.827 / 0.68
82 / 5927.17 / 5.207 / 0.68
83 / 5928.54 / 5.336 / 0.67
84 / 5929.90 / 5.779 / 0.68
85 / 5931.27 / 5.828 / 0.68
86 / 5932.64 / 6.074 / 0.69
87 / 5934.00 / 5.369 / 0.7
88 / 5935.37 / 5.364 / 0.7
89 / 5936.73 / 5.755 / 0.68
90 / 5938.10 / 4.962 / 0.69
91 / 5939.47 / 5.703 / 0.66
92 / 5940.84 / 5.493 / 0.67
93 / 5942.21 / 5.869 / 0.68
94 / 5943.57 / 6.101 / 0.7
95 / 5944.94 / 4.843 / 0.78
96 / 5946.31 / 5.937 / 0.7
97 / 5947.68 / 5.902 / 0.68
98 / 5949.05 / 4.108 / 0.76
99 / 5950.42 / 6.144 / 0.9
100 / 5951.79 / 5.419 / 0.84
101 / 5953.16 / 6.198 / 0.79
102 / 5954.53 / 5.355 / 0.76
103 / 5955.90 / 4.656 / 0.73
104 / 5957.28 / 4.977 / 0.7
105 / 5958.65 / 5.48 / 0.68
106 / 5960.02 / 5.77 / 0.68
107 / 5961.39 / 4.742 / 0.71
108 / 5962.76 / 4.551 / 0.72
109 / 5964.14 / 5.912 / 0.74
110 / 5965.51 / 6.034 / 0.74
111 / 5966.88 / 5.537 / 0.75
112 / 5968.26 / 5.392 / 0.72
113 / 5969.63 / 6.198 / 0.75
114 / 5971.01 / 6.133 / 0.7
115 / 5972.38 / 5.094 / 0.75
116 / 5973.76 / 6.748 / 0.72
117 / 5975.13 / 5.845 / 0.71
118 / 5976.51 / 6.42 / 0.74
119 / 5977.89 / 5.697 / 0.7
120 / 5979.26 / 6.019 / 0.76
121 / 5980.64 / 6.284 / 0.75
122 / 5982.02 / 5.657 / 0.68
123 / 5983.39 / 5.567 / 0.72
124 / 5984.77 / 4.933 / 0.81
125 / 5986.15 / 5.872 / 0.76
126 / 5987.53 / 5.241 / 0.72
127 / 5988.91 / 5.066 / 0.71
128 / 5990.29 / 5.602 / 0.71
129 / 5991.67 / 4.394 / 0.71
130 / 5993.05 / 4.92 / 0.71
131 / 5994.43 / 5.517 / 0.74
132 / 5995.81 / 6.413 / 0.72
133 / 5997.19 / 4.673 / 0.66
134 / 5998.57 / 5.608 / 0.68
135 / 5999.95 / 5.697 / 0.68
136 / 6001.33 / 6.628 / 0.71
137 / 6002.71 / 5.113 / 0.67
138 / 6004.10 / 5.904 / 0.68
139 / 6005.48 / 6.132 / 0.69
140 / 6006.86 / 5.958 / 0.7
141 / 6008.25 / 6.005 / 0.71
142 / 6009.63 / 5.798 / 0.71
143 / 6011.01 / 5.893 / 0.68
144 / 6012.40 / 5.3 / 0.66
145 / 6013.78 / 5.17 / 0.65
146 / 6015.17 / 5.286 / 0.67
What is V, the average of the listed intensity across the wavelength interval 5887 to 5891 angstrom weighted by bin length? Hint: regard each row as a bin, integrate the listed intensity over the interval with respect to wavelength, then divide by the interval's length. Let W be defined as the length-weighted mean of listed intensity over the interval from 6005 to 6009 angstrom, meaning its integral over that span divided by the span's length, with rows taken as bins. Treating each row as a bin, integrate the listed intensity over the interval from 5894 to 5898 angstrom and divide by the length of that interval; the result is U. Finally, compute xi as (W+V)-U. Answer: 5.33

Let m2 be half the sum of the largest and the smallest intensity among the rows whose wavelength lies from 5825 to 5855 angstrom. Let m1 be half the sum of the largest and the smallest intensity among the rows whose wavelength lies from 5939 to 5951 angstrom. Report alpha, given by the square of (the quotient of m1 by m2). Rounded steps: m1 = 5.13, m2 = 5.67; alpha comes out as 0.8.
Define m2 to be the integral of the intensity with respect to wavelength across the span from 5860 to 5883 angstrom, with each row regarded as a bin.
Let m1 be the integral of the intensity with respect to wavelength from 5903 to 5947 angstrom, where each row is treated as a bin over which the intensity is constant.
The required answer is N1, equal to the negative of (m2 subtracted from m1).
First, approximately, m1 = 248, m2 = 129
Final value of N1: -119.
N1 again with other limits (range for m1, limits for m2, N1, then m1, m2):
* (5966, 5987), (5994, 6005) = -60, 122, 63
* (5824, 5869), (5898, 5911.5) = -179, 253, 74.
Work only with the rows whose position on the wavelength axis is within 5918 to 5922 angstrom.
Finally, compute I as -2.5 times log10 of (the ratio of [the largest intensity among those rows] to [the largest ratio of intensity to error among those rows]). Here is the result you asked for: 0.15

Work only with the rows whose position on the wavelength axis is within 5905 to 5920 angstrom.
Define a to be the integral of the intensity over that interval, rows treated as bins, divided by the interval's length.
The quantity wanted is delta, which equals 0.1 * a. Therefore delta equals 0.572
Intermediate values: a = 5.721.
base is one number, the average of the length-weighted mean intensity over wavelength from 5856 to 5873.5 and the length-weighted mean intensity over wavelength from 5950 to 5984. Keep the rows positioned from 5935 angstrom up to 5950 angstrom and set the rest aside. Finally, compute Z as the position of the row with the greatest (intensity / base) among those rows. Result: 5943.57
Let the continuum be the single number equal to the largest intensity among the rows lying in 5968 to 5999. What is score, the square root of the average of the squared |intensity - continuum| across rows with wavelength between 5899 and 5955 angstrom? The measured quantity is 1.27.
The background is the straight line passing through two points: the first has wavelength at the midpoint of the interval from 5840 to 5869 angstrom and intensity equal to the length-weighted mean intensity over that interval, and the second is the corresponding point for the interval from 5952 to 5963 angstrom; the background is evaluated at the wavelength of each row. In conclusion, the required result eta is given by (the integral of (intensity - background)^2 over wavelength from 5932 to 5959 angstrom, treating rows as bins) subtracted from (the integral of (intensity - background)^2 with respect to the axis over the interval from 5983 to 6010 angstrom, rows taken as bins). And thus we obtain 5.3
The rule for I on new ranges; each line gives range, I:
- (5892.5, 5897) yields 0.20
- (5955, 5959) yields 0.42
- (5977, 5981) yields 0.31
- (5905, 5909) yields 0.39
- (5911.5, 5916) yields 0.33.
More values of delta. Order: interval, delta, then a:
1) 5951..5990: 0.560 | 5.601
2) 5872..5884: 0.556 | 5.562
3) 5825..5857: 0.567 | 5.672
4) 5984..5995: 0.519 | 5.188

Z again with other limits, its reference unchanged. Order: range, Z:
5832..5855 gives 5843.16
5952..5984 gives 5973.76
